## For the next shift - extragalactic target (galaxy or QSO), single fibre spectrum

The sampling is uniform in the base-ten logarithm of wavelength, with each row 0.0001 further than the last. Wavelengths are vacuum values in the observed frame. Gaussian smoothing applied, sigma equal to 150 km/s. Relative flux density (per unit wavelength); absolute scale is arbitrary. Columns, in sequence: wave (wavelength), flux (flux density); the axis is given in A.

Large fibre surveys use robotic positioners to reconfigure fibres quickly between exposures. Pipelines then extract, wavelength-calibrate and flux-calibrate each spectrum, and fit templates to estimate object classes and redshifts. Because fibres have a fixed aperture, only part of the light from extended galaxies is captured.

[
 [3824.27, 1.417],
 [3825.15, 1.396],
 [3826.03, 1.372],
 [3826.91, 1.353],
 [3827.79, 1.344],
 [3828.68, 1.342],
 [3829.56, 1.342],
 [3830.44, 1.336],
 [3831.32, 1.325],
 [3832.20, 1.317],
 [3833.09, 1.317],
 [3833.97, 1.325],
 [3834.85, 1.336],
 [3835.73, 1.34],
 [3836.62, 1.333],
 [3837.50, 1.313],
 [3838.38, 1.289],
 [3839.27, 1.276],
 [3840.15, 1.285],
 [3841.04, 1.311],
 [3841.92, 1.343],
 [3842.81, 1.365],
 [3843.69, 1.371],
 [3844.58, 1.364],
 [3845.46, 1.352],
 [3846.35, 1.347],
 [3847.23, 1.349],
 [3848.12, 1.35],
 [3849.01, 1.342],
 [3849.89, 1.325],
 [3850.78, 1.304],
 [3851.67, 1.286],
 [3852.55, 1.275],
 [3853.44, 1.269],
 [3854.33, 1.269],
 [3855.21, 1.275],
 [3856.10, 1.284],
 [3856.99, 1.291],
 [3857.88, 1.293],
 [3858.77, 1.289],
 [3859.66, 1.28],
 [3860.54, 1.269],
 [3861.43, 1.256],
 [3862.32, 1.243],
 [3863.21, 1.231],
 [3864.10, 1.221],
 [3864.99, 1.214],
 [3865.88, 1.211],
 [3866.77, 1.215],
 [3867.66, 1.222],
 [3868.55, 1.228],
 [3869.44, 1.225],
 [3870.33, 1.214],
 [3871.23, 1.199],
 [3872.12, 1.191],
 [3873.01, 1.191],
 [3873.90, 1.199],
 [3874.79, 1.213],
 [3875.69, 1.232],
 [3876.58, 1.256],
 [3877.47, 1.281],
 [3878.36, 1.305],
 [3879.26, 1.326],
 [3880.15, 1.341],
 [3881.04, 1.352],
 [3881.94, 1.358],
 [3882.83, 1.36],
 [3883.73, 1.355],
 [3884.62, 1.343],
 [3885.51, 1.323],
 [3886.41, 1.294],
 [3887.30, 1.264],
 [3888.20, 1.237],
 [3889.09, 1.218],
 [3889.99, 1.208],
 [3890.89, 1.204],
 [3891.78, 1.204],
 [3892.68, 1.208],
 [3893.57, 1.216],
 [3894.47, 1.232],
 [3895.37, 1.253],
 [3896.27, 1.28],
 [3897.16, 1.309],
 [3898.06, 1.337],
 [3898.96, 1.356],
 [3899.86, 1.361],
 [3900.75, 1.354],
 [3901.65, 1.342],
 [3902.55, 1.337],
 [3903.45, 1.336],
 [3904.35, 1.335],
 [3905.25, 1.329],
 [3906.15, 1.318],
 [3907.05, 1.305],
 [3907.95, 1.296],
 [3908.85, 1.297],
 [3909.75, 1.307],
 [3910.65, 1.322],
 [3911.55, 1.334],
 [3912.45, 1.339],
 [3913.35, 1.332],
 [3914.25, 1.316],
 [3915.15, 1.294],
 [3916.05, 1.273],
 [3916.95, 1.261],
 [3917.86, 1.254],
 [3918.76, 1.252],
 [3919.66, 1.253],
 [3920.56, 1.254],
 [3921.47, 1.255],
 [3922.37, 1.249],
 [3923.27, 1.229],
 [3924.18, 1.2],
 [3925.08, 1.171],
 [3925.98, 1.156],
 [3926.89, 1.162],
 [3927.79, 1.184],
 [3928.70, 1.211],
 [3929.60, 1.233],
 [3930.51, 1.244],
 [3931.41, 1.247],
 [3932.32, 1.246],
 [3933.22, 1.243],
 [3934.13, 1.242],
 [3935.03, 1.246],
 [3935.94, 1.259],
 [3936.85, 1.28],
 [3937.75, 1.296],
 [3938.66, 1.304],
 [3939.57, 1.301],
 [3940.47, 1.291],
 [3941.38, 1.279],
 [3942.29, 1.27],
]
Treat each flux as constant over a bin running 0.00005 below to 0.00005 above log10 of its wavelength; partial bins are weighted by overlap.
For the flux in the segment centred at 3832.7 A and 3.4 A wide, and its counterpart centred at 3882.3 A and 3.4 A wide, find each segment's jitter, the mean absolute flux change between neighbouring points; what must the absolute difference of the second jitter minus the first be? 0.001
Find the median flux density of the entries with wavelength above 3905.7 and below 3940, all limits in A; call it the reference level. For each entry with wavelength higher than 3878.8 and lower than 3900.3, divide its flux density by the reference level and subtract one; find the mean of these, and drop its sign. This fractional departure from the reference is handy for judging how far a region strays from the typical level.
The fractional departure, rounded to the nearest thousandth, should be 0.028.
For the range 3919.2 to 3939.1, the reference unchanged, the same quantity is 0.016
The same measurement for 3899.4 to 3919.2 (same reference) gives 0.047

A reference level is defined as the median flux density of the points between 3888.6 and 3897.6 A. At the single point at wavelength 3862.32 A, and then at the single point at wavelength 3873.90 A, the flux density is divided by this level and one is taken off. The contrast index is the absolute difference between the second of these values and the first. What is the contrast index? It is 0.036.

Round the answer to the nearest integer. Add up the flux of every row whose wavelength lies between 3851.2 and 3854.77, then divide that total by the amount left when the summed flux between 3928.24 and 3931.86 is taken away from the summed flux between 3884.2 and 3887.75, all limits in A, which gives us 18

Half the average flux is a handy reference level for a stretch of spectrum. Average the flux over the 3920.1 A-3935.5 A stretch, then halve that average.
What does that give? 0.611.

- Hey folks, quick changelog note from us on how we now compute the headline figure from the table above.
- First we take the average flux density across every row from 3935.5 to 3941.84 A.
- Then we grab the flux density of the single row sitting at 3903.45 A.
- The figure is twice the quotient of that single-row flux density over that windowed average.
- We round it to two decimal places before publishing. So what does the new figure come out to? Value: 2.08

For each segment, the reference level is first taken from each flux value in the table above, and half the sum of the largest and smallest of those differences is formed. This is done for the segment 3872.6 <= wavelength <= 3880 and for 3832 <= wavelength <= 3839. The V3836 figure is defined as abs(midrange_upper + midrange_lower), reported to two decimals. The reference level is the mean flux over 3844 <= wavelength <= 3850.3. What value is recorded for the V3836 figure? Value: 0.12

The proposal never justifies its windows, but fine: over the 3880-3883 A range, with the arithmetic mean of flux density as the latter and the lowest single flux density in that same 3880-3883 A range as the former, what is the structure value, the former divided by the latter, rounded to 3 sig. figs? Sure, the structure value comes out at 0.991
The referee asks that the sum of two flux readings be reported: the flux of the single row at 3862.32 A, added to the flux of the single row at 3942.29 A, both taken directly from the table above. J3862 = 2.51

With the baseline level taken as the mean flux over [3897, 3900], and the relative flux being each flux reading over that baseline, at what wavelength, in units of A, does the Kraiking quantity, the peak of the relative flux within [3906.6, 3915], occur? 3912.45 A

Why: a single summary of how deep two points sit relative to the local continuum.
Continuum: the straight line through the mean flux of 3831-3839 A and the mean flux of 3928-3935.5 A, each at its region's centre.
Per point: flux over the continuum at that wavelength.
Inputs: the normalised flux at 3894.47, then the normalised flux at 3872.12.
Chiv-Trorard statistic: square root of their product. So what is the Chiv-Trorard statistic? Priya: 0.95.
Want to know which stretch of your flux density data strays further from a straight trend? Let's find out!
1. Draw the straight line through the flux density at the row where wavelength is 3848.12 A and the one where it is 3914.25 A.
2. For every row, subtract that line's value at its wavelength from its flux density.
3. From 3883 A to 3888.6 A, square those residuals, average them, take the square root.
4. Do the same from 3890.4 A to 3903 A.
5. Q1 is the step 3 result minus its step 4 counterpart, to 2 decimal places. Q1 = -0.02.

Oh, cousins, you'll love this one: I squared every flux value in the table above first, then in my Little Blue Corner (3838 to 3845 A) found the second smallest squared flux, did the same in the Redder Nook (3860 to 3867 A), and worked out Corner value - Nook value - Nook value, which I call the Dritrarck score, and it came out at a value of -1.30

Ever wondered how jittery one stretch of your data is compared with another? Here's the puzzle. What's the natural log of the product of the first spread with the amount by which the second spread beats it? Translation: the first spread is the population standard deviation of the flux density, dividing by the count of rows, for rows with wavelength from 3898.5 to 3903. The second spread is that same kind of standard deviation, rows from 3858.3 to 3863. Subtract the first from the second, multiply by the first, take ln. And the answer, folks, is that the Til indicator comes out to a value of -9.6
